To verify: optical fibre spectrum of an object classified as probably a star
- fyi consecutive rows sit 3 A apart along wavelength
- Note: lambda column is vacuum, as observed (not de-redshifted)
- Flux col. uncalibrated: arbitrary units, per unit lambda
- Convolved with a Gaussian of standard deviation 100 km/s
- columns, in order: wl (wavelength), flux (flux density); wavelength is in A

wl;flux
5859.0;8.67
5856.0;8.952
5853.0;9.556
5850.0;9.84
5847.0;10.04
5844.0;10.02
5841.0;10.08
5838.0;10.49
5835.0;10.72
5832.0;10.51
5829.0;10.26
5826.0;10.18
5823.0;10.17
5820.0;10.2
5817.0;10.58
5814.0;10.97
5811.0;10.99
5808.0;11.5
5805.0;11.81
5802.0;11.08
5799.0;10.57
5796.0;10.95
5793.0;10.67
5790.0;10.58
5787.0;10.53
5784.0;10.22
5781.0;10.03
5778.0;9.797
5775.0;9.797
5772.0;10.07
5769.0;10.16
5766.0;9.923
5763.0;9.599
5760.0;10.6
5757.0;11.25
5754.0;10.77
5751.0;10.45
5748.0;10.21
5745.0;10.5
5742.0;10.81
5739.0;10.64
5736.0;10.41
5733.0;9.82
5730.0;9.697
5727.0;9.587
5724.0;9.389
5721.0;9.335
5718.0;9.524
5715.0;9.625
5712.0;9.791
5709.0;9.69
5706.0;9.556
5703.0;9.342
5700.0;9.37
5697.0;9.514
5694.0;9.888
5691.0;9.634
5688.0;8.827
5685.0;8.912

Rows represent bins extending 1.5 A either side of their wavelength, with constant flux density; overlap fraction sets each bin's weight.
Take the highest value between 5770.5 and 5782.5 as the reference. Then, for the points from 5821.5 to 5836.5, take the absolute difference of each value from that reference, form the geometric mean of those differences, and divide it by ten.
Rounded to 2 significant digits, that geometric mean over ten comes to 0.023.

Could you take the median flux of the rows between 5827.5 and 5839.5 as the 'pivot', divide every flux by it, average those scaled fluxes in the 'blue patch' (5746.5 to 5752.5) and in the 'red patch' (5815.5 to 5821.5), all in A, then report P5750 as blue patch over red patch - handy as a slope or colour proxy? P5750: 0.99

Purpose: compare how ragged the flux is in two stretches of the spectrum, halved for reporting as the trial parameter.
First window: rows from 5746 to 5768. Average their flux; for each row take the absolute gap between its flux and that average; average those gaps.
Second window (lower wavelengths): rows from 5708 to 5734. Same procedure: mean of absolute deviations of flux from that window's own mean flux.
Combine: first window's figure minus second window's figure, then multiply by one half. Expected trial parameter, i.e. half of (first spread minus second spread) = 0.14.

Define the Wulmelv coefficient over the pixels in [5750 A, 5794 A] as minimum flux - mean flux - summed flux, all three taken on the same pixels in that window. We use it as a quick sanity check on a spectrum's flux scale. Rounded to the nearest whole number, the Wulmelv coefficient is -155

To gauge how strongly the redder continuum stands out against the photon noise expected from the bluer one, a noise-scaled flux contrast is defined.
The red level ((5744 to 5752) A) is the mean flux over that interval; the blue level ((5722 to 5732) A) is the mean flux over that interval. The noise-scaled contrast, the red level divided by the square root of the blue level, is 3.36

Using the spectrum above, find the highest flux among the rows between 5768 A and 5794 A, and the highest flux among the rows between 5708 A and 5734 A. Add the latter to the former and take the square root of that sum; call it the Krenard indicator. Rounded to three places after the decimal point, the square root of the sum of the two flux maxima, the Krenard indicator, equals 4.527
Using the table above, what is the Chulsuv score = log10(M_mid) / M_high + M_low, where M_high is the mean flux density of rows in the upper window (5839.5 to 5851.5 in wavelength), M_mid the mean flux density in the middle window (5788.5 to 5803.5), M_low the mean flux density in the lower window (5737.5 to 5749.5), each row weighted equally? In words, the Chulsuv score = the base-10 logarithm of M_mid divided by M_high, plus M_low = 10.6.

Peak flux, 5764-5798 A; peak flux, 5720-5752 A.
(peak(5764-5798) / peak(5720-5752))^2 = 1.03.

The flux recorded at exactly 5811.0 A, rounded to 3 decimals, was 10.990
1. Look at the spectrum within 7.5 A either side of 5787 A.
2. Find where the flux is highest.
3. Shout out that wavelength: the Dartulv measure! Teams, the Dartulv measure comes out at 5793.0 A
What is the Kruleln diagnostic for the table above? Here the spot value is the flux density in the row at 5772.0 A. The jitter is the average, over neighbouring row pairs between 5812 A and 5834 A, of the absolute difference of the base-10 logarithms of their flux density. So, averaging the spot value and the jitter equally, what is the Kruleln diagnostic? 5.04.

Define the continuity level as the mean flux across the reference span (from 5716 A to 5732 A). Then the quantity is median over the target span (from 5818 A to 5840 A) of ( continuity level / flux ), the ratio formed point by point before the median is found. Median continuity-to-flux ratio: 0.93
